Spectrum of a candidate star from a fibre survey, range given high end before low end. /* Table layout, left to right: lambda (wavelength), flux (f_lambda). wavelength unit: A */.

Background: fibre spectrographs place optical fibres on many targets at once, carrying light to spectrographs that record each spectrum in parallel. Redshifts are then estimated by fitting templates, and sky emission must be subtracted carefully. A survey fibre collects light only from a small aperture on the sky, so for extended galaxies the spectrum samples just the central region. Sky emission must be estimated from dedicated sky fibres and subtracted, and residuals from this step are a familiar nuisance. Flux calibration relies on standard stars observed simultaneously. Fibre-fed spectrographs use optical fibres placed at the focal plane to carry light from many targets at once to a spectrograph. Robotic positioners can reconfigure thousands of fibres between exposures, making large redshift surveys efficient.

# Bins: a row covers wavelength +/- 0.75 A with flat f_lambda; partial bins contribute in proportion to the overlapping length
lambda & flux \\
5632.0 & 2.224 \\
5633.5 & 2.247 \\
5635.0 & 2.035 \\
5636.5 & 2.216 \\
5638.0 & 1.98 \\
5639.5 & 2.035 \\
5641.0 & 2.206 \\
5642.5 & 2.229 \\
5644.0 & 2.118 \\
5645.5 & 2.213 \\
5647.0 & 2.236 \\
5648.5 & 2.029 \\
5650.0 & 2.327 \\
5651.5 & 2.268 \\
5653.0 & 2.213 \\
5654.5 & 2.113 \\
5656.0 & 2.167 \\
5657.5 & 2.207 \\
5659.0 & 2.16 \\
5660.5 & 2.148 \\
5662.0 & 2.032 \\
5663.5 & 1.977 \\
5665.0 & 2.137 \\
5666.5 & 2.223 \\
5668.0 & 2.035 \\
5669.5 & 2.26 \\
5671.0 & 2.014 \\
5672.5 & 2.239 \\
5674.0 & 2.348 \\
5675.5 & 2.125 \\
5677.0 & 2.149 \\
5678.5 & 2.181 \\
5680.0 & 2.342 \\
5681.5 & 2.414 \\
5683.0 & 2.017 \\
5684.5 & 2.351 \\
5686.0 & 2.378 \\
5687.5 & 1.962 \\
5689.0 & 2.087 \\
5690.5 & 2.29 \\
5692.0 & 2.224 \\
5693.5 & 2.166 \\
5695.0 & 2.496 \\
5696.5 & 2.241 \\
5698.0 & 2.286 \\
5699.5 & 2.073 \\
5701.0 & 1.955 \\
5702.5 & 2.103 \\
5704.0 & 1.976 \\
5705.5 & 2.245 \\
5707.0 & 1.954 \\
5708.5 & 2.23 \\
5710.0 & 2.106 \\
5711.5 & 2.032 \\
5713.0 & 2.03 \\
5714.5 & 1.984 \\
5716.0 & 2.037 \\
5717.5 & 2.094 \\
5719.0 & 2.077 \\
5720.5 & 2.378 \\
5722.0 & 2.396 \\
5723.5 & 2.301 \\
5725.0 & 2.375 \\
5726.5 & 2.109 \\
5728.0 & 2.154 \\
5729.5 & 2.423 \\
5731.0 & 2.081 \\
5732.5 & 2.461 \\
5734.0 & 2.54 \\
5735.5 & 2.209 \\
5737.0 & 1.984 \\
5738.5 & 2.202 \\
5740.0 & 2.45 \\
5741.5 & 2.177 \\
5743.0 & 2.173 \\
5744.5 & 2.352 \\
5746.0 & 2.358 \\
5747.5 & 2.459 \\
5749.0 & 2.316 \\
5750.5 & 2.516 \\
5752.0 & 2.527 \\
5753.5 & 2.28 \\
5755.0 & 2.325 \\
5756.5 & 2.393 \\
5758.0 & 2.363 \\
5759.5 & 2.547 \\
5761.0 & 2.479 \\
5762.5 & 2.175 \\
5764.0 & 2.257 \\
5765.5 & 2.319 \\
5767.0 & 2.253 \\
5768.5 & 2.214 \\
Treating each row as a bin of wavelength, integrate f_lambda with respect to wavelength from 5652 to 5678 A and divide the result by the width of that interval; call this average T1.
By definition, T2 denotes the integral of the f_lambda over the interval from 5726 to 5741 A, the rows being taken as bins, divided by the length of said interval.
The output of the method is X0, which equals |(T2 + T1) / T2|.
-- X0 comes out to 1.95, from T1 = 2.15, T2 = 2.26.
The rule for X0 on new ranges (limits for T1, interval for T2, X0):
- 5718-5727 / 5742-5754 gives 1.96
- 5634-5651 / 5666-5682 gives 1.97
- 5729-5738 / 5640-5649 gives 2.05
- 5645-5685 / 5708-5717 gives 2.06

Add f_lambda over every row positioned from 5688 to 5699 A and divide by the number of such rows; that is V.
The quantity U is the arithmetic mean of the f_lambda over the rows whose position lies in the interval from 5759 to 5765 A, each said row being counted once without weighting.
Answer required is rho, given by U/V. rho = 1.05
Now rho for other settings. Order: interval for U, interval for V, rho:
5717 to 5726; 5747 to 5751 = 0.93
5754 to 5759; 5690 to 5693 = 1.05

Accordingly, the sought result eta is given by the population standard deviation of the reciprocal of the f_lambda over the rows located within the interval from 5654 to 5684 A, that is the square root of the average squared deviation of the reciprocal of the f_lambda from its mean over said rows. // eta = 0.024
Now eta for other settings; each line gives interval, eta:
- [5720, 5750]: 0.029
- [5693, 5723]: 0.032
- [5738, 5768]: 0.021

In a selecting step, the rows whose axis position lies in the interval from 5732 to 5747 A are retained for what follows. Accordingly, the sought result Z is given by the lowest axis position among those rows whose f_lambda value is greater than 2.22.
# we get 5732.5 A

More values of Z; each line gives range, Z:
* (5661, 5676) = 5666.5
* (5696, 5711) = 5696.5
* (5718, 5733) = 5720.5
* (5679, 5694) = 5680.0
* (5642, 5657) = 5642.5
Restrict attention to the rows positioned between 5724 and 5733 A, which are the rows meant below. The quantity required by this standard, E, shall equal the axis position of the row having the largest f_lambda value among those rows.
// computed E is 5732.5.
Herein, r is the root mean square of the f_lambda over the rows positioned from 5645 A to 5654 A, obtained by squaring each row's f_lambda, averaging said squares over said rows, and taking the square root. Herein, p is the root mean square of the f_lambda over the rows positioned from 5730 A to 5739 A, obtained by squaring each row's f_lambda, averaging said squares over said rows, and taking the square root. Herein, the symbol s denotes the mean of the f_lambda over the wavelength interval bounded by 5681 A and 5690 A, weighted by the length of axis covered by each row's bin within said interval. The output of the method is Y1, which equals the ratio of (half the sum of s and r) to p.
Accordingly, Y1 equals 0.98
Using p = 2.25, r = 2.22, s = 2.20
